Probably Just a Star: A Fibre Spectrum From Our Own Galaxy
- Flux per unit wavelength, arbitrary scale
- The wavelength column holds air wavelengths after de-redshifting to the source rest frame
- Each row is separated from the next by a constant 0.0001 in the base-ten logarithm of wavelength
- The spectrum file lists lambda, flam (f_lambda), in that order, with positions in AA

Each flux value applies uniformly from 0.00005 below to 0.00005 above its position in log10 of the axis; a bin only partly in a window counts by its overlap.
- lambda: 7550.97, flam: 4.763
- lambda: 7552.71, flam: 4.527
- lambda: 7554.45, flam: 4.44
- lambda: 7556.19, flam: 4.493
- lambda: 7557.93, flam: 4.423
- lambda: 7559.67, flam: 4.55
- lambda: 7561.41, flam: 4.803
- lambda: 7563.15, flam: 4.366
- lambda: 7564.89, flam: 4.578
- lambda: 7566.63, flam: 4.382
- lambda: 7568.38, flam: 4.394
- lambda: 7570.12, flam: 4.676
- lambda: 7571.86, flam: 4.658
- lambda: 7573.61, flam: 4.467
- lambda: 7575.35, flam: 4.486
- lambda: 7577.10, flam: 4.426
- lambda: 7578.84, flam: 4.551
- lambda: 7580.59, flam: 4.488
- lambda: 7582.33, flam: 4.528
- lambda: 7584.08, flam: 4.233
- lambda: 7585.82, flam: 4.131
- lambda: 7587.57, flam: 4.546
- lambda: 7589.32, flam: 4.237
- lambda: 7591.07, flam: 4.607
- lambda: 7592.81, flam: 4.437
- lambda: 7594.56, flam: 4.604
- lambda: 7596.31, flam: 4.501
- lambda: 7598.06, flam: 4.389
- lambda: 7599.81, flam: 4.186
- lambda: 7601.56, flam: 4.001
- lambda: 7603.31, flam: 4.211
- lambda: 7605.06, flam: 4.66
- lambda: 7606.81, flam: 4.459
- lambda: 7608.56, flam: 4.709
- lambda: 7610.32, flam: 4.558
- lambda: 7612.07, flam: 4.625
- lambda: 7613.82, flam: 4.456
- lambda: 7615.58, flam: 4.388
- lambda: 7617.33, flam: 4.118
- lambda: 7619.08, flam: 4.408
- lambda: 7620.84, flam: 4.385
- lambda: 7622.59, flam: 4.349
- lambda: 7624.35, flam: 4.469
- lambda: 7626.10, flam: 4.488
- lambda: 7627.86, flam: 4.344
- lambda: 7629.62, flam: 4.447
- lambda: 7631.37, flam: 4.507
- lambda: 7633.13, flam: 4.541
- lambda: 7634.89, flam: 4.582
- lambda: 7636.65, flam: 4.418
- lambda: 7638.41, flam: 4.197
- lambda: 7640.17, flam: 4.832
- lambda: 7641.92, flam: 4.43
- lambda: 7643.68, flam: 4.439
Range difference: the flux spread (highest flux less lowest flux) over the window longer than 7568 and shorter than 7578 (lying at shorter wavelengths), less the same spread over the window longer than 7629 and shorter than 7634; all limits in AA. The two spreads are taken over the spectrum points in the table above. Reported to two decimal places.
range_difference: 0.19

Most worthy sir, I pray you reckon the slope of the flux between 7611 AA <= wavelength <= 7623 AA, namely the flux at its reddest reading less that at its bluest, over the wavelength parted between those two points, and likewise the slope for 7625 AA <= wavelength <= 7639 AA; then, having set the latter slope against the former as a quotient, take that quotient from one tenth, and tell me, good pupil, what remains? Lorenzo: -0.8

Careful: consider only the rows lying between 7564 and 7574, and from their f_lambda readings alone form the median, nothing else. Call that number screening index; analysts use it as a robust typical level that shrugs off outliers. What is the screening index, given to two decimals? 4.52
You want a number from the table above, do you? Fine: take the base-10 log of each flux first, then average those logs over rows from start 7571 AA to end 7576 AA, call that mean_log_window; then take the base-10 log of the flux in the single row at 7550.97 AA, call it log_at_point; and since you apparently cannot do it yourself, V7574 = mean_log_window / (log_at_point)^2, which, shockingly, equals 1.43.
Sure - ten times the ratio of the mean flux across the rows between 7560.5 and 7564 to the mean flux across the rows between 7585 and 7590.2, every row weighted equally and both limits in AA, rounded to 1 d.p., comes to 10.7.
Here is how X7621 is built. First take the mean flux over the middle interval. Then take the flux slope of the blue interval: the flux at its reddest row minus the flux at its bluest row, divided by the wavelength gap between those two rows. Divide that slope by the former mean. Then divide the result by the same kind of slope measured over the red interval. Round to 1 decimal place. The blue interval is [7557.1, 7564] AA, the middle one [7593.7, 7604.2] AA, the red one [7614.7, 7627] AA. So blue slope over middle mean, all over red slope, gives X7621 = -0.3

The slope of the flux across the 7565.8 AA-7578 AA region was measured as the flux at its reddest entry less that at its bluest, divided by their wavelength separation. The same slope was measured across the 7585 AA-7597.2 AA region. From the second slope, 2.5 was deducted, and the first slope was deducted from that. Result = -2.47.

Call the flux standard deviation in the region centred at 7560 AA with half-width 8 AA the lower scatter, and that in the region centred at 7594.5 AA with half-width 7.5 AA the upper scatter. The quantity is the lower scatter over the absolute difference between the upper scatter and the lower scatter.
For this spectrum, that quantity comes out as 1.8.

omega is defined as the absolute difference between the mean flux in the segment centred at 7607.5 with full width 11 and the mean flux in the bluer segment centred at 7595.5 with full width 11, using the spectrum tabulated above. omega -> 0.08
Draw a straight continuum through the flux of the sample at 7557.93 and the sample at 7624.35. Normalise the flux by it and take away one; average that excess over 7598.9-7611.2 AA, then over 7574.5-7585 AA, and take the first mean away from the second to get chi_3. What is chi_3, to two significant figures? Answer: 0.016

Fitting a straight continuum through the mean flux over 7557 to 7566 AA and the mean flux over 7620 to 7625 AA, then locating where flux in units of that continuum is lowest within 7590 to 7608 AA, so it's 7601.56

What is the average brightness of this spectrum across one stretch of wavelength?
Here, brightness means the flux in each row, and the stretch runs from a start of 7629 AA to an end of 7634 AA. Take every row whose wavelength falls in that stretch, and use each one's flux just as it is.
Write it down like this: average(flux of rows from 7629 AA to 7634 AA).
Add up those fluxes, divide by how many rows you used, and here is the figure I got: 4.50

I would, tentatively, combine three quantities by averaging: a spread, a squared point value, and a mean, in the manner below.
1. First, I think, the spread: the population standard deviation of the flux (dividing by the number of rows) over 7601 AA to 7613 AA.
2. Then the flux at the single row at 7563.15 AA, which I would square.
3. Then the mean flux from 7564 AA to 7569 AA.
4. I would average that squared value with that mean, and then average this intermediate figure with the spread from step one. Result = 6.0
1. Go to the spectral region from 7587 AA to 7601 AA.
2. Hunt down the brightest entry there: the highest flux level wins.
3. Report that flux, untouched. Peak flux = 4.607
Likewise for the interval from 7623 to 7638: 4.582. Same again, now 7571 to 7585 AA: 4.658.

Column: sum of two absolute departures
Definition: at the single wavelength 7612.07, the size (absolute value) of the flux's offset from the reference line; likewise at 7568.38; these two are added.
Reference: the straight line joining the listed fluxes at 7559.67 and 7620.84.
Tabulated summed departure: 0.35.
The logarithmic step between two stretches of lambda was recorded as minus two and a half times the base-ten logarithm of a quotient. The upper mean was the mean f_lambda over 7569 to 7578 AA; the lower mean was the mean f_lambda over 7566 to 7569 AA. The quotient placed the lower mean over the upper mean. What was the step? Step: 0.04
